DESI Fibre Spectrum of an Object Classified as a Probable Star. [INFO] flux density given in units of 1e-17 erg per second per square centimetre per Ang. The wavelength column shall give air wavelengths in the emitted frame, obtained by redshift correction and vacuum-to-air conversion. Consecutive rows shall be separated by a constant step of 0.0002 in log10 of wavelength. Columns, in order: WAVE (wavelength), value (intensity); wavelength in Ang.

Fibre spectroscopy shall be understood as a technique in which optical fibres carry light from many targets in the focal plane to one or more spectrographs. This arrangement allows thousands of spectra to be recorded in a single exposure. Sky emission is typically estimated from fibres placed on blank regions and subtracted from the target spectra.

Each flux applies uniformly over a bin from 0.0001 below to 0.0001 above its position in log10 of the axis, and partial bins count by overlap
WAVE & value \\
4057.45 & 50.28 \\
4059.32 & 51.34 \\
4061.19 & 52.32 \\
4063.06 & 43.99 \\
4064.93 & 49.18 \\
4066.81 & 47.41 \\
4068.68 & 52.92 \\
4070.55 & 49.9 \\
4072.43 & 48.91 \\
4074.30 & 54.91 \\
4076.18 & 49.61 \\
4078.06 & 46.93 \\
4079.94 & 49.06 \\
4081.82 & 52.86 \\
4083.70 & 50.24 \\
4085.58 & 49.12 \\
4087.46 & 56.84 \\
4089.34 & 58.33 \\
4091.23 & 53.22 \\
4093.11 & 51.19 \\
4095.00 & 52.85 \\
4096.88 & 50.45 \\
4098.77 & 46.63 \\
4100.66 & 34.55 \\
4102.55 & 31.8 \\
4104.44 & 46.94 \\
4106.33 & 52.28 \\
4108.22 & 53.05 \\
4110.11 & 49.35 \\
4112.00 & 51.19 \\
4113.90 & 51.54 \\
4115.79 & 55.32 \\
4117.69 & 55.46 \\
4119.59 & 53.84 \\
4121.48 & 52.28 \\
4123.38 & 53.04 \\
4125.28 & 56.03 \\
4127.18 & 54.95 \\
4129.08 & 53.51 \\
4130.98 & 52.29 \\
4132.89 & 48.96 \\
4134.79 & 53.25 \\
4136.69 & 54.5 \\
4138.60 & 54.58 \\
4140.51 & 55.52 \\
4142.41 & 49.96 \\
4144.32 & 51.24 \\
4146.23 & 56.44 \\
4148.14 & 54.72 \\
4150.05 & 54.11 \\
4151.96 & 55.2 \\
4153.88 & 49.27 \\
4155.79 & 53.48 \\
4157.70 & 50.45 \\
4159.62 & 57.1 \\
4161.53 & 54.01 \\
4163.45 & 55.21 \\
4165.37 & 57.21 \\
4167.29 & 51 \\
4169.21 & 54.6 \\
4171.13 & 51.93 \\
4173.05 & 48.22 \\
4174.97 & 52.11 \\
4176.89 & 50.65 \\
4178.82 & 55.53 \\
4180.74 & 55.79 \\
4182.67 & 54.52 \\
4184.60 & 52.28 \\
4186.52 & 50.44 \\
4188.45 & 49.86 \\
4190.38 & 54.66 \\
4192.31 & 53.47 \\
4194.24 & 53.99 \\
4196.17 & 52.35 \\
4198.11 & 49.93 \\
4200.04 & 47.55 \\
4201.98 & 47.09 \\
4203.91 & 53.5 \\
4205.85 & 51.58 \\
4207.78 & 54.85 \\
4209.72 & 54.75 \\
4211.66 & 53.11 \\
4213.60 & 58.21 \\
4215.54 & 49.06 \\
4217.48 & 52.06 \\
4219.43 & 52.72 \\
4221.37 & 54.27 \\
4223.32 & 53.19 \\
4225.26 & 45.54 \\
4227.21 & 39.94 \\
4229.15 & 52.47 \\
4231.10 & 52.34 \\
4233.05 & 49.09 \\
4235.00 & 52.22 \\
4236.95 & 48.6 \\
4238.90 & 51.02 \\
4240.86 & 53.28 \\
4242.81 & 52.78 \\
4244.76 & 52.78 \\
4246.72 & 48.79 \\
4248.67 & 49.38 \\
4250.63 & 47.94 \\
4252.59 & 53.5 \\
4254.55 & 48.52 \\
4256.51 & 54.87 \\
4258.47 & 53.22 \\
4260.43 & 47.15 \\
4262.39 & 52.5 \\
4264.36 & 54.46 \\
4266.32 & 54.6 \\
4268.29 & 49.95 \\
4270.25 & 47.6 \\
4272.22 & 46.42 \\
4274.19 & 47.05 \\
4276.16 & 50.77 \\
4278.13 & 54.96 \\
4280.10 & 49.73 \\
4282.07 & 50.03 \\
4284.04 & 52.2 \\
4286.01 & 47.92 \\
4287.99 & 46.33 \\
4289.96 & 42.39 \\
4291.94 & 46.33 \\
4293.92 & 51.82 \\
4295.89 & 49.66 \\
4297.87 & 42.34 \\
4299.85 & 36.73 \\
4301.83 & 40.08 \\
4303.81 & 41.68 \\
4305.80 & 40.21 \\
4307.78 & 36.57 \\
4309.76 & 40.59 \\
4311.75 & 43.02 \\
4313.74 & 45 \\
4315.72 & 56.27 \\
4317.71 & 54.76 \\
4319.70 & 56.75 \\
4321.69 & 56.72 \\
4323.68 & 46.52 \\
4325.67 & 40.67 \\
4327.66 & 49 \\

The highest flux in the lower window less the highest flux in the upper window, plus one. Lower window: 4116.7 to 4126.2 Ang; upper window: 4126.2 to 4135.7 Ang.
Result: 2.1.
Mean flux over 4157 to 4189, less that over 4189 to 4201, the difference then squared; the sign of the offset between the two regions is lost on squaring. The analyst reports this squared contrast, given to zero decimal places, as 1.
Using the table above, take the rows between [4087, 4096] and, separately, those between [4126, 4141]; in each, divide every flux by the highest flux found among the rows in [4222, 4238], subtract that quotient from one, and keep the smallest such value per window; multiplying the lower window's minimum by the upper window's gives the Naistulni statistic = 0.004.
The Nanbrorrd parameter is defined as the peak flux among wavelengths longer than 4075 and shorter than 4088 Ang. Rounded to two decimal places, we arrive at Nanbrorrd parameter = 56.84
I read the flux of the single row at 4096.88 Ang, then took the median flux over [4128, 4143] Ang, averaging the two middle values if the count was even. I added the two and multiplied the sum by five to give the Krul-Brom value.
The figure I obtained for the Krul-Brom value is 519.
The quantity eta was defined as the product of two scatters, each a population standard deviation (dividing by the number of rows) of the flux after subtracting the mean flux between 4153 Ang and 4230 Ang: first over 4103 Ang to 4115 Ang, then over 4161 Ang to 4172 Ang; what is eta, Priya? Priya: 4.2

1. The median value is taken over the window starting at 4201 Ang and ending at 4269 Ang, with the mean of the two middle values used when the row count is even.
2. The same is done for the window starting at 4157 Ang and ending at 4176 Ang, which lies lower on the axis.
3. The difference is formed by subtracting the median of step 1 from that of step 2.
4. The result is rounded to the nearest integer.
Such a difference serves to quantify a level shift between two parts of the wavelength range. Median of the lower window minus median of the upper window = 1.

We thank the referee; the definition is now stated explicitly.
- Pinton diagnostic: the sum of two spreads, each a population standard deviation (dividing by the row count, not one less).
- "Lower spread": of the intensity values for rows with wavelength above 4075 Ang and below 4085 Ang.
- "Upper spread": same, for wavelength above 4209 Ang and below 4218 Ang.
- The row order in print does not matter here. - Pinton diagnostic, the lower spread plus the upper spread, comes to 4.9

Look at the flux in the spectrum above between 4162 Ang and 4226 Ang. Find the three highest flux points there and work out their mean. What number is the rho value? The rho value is 57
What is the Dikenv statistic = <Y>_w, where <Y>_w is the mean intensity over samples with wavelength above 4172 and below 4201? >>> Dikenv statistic 52.1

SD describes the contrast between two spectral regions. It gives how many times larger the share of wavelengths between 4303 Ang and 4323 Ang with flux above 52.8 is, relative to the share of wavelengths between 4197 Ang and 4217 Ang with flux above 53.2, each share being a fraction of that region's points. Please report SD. 1.00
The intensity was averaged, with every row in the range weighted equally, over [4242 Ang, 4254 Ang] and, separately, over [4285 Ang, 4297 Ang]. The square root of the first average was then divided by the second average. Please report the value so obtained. 0.150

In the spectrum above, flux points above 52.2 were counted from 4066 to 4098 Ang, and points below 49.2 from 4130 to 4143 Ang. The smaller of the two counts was 1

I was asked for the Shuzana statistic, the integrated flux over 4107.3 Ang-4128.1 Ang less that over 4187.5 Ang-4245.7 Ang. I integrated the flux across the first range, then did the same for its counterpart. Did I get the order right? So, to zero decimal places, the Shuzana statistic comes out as -1891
